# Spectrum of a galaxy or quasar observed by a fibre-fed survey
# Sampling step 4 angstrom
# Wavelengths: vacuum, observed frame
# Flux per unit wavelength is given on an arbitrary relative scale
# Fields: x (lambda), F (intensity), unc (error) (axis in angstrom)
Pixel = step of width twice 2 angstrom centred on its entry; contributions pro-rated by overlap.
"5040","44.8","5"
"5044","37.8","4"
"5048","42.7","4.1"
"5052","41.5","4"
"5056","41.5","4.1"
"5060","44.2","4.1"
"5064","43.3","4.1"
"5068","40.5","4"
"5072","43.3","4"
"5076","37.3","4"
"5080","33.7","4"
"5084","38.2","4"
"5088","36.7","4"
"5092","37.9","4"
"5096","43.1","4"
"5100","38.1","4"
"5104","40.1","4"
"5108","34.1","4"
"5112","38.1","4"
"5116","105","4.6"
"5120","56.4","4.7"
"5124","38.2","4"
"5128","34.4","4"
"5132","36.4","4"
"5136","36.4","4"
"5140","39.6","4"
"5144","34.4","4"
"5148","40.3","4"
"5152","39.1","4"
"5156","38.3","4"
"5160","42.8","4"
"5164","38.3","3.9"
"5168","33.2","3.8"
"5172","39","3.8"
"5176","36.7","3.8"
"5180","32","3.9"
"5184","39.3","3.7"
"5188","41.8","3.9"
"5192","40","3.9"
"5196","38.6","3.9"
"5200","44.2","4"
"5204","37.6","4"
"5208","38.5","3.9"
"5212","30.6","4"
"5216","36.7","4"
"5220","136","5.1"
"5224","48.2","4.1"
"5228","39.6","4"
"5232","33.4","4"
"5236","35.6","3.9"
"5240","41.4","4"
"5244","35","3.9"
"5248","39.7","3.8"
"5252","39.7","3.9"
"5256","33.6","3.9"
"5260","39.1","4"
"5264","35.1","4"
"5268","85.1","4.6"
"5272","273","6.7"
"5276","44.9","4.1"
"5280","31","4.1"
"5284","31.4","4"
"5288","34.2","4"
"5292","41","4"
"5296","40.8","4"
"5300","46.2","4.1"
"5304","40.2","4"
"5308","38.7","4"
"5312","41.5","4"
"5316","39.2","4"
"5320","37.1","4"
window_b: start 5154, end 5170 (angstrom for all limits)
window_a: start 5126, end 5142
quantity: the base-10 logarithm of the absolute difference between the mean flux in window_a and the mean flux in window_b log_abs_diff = 0.16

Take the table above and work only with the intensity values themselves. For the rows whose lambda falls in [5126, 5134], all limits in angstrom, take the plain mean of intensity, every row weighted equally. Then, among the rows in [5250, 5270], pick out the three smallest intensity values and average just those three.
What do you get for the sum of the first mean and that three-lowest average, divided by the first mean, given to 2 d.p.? 2.02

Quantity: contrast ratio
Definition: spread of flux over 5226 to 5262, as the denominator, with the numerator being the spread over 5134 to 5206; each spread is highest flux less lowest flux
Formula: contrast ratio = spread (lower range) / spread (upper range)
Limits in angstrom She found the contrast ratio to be 1.5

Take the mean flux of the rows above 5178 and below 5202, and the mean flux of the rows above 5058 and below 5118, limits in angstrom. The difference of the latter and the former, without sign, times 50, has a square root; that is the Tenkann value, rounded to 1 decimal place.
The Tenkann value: 14.6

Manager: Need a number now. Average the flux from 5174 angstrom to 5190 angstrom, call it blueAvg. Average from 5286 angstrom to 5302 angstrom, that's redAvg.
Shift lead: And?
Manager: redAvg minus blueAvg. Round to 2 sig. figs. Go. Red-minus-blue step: 3.1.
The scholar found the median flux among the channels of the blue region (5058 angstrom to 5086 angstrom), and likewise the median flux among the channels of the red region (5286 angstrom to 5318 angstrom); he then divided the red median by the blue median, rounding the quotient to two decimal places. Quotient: 1.00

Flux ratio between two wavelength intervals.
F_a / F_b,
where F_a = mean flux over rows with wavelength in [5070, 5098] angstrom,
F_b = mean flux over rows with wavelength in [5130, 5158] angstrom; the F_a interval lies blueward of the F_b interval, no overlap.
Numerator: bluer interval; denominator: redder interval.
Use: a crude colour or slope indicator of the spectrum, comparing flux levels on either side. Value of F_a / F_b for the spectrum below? 1.02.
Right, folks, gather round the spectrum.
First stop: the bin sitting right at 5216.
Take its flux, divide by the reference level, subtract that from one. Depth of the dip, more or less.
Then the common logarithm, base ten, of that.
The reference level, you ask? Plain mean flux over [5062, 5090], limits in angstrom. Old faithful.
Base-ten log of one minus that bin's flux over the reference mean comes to -1.23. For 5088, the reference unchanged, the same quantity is -1.23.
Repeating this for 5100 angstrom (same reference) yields -1.64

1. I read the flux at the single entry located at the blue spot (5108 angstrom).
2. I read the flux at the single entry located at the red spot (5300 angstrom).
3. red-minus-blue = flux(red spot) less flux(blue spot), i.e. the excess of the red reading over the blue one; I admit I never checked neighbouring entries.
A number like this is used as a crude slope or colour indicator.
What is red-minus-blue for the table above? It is 12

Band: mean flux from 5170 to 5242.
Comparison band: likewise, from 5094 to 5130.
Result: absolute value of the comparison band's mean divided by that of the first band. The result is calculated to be 1.1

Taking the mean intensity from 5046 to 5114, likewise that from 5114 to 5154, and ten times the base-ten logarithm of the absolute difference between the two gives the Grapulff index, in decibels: 8.0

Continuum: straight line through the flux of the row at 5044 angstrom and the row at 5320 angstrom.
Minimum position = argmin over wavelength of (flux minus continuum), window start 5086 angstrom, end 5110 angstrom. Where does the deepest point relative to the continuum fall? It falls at 5108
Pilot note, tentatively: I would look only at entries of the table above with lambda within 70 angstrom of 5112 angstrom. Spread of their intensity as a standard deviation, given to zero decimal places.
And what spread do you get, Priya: 12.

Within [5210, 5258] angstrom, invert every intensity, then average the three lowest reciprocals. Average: 0.017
